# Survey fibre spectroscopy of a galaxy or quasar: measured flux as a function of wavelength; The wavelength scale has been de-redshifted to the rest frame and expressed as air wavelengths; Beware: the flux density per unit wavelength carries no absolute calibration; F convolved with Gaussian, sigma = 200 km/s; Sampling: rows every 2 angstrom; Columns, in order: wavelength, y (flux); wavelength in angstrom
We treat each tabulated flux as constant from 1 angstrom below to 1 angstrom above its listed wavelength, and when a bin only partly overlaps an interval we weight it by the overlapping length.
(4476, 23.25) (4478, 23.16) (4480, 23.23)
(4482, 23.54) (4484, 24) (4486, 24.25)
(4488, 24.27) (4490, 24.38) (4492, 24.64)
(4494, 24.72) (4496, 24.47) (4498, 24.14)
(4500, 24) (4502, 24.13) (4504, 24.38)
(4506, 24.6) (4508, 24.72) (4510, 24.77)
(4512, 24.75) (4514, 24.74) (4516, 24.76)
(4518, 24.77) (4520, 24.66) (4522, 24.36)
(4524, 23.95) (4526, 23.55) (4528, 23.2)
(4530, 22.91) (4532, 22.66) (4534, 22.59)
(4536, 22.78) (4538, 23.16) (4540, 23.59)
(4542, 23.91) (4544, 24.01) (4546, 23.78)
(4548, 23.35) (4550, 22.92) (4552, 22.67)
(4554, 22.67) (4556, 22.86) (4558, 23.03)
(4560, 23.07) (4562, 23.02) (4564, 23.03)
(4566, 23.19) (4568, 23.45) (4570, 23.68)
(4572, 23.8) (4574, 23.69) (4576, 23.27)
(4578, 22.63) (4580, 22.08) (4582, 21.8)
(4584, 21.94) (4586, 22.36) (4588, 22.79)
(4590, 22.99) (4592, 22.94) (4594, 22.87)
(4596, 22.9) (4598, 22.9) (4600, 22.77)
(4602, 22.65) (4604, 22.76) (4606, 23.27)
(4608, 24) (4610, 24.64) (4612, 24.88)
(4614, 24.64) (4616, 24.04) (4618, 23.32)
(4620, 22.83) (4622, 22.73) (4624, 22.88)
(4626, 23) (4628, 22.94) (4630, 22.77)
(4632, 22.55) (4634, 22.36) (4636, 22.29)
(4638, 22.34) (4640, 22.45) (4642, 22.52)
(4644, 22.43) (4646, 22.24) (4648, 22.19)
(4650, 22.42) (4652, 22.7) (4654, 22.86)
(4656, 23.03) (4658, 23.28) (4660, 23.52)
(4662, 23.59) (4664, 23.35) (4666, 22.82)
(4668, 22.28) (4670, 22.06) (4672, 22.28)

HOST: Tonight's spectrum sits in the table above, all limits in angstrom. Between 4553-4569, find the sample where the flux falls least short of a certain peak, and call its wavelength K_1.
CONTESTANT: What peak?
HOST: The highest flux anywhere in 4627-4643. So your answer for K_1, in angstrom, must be 4568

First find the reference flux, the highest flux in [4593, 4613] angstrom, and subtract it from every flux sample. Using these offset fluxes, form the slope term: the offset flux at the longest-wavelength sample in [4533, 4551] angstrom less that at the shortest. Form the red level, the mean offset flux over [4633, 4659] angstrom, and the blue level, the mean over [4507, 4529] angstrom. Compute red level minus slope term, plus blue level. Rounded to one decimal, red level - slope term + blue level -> -3.2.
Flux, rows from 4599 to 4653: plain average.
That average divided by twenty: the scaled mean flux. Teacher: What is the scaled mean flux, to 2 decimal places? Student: 1.15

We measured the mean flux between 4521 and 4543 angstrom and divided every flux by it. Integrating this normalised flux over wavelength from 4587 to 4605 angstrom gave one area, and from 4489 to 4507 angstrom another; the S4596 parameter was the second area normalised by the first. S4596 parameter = 1.07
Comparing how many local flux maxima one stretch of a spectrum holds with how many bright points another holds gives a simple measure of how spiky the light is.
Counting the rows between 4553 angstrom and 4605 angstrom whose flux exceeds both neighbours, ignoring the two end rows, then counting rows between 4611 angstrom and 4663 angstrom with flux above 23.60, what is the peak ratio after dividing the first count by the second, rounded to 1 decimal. 1.0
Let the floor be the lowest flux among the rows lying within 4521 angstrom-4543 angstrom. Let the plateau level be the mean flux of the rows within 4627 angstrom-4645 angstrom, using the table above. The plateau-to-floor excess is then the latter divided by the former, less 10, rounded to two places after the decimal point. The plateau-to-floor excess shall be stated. -9.00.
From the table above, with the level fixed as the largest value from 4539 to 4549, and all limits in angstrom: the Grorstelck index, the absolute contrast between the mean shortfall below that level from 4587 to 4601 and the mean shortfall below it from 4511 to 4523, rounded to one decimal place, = 1.8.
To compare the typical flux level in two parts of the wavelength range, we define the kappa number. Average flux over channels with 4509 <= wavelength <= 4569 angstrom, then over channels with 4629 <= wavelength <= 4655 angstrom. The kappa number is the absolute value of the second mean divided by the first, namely 0.955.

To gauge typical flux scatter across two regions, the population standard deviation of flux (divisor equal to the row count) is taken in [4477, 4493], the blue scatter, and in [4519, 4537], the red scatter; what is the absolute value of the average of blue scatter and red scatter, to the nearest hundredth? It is 0.62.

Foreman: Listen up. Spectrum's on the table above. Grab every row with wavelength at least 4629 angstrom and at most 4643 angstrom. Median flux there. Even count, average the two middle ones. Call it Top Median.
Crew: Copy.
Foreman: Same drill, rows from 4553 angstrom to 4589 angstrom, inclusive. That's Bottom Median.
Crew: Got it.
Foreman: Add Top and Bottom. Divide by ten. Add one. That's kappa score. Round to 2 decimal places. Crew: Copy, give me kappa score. 5.55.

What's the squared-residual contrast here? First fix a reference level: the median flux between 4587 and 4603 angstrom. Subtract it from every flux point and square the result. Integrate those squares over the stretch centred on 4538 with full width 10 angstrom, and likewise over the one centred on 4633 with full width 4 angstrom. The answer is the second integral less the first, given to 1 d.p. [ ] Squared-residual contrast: -2.7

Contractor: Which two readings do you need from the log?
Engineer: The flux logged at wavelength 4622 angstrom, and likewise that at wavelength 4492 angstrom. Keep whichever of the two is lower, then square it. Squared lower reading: 517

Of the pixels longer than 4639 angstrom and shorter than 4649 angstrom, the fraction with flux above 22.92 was 0.00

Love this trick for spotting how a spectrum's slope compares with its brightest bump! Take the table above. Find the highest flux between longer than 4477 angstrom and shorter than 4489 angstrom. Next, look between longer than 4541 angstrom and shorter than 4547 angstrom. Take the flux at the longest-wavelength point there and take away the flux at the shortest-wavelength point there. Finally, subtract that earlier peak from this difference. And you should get -24.4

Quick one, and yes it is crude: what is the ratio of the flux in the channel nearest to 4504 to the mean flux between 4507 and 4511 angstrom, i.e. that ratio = 0.985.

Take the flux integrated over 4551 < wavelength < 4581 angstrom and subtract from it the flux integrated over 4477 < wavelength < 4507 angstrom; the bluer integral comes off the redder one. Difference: -32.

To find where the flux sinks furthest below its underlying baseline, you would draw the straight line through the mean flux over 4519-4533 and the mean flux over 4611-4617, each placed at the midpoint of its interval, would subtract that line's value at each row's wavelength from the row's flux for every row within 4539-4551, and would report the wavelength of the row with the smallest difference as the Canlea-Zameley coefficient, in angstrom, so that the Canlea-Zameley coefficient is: 4550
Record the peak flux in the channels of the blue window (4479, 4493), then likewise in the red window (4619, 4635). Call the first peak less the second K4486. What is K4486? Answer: 1.6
